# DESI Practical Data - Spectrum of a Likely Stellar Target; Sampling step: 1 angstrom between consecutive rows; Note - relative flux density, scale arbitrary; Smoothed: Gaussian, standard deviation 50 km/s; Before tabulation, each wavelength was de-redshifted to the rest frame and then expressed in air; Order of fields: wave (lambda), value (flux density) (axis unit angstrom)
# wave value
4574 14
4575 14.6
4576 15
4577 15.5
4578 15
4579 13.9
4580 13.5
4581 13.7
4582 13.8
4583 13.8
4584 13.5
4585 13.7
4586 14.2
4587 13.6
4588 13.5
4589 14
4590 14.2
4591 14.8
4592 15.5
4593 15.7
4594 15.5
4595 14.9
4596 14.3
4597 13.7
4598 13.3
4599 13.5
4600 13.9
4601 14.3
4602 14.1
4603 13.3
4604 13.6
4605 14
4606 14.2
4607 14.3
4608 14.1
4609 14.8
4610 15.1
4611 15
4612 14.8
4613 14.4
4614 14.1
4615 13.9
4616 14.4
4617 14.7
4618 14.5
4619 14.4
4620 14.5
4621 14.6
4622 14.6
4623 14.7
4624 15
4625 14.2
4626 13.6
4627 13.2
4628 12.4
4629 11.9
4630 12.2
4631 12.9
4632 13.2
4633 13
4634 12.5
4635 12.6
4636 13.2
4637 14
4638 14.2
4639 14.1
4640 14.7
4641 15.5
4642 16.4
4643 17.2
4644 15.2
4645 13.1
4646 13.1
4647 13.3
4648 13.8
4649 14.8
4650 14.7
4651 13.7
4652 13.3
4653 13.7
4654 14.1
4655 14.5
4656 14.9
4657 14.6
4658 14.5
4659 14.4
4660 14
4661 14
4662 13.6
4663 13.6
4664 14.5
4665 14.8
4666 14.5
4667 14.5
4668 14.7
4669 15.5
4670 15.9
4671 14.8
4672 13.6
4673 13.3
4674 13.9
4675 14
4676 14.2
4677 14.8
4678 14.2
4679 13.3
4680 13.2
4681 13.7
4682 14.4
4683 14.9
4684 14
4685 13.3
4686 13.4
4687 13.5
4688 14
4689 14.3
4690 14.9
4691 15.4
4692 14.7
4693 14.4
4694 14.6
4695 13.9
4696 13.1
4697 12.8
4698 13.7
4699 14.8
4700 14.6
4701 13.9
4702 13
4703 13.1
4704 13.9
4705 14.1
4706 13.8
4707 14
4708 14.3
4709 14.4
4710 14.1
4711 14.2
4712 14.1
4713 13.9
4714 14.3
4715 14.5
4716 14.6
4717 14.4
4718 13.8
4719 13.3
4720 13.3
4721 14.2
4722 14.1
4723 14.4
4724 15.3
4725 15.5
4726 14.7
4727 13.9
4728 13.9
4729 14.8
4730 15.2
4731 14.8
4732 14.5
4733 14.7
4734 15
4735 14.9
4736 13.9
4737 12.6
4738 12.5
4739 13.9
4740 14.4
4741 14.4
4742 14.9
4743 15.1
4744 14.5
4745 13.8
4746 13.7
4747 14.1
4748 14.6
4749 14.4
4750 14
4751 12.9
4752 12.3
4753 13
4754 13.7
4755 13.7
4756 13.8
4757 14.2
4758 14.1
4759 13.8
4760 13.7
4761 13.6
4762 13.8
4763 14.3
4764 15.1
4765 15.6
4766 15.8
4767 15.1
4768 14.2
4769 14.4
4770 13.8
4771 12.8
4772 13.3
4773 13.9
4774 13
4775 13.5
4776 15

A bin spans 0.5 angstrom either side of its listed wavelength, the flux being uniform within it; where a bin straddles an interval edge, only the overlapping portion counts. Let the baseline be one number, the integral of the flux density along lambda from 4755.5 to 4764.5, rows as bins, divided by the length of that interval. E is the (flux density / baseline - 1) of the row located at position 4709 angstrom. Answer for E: 0.03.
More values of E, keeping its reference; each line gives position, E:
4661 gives 0.00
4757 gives 0.01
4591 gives 0.05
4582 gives -0.02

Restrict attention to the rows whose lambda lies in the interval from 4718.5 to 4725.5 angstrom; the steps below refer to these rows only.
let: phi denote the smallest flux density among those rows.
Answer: 13.3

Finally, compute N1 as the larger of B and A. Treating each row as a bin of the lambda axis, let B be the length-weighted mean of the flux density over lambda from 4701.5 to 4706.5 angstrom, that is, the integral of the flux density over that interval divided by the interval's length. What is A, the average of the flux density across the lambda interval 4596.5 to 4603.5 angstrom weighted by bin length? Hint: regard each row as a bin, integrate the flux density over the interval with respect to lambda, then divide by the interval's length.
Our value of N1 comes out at 13.7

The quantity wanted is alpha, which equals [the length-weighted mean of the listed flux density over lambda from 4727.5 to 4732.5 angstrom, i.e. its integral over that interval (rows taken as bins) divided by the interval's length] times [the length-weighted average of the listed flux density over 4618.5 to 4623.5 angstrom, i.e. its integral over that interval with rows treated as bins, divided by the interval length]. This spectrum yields 213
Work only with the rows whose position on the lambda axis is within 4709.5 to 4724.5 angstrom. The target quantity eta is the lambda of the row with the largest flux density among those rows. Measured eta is 4724 angstrom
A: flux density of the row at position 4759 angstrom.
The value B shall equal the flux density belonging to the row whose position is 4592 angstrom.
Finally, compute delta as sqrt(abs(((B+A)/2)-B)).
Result 0.92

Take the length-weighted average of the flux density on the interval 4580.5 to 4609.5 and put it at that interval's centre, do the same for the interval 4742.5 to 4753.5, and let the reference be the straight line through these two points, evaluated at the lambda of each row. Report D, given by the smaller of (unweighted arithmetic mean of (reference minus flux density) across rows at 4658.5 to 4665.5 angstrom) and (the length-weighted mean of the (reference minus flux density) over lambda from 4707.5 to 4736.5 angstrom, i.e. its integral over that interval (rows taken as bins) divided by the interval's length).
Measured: -0.48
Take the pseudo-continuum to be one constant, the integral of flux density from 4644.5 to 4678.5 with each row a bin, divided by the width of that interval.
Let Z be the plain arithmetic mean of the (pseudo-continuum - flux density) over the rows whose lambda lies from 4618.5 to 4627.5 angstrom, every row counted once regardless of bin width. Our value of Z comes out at -0.1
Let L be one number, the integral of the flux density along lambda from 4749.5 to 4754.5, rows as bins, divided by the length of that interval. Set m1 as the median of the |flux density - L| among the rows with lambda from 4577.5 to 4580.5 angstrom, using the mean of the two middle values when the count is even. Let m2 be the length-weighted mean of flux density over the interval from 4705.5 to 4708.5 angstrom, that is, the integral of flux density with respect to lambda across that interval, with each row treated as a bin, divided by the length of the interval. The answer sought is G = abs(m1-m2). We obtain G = 13.3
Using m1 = 0.72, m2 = 14.0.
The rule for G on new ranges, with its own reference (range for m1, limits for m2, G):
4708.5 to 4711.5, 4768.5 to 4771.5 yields 12.6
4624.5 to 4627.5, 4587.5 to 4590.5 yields 13.5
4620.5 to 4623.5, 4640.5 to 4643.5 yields 14.9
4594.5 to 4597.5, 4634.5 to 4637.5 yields 12.1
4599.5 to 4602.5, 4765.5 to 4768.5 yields 14.1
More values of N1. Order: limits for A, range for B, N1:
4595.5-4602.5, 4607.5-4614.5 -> 14.6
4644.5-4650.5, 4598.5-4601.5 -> 13.9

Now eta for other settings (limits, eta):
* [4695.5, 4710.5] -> 4699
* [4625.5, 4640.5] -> 4640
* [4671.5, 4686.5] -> 4683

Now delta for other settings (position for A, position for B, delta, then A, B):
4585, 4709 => 0.59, 13.7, 14.4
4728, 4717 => 0.50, 13.9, 14.4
